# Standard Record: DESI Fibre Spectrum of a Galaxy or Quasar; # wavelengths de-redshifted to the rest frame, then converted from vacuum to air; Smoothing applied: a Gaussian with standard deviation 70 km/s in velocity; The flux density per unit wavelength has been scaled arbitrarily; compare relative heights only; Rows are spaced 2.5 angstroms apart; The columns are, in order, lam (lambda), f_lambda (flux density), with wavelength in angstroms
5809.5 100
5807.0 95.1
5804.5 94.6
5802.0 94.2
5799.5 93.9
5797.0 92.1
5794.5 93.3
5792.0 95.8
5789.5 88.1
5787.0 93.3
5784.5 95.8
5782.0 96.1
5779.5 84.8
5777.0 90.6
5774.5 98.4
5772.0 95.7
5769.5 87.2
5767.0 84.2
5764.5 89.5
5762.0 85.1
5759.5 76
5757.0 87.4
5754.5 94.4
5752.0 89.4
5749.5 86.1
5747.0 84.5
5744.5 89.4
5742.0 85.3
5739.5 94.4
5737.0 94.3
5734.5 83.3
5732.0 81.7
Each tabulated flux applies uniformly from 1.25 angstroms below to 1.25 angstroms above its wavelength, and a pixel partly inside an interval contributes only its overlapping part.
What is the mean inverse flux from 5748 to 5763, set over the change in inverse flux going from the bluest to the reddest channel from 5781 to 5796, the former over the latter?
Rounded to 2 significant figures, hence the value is 37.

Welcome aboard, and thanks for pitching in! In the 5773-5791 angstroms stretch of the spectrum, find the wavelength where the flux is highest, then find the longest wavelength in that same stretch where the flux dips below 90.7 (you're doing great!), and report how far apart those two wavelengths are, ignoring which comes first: 15.0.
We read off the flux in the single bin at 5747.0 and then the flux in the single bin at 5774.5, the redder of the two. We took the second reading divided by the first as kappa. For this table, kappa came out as 1.16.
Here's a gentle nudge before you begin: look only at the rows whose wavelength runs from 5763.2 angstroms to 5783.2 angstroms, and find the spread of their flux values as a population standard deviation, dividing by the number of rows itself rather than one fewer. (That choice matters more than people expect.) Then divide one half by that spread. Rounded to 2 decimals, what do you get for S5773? 0.10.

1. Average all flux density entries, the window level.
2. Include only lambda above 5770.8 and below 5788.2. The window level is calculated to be 93.5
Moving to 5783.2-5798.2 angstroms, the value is 93.1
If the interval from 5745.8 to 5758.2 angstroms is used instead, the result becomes 88.4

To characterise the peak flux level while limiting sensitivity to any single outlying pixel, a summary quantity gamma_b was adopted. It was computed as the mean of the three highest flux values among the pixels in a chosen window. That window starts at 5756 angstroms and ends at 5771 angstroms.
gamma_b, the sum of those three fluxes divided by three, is 88.0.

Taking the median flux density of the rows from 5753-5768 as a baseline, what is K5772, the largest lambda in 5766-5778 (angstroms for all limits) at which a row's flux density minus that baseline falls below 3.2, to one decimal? 5769.5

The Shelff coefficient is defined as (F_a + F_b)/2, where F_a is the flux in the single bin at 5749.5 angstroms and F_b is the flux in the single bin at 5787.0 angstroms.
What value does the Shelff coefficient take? 89.7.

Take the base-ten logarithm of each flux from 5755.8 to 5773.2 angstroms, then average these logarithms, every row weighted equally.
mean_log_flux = 1.94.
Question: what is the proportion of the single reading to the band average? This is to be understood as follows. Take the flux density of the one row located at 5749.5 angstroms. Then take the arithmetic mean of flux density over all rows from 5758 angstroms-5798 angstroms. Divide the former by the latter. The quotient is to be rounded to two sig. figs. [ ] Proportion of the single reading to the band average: 0.95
